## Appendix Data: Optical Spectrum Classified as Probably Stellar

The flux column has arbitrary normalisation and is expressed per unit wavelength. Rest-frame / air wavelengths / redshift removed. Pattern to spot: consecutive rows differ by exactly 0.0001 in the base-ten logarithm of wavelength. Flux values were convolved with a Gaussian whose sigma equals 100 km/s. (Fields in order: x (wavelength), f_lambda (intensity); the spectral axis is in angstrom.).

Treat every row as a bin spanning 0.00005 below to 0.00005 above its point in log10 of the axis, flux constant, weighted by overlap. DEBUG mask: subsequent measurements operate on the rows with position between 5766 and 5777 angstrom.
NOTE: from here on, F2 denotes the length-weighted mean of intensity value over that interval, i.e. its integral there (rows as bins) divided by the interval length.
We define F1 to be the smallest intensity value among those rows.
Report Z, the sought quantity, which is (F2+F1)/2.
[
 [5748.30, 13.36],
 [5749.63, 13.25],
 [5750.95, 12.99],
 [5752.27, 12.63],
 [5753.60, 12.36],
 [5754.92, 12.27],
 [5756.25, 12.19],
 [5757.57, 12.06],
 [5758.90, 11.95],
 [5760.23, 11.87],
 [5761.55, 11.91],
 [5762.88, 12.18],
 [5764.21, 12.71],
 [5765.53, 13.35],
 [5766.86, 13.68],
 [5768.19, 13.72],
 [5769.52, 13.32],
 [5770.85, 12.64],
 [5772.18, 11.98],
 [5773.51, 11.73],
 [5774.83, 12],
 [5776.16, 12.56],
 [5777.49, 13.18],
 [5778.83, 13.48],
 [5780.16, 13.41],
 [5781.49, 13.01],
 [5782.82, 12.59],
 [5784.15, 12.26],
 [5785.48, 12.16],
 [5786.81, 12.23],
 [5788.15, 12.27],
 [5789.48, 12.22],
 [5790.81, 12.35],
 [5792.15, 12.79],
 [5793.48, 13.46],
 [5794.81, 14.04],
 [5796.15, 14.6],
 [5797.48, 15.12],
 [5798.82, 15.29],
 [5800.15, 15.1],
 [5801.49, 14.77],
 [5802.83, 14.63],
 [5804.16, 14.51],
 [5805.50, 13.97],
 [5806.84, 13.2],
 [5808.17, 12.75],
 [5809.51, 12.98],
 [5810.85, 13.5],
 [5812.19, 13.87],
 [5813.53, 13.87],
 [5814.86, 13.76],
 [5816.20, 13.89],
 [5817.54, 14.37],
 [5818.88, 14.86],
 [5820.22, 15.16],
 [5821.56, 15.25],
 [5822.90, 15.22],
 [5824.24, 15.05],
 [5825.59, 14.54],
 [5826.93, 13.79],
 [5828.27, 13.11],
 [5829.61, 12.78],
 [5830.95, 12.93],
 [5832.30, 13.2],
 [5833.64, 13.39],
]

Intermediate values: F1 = 11.73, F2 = 12.7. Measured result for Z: 12.2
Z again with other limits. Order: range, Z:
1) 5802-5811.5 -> 13.2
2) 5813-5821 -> 14.1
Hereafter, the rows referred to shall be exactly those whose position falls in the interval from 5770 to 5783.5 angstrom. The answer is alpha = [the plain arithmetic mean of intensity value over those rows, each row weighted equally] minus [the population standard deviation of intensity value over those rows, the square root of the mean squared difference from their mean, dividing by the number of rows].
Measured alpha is 12.1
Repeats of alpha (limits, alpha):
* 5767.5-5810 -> 12.2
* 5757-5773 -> 11.9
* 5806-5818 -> 13.1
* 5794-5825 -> 13.6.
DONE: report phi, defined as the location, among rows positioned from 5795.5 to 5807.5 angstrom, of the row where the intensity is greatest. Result 5798.82 angstrom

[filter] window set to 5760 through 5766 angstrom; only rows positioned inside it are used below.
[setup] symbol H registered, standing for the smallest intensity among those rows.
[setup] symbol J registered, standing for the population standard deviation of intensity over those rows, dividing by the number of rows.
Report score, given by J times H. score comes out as 7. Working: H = 11.87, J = 0.6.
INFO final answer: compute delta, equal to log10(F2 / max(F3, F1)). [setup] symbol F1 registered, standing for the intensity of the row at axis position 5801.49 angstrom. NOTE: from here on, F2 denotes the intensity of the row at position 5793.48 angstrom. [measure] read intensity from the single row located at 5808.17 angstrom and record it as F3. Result -0.040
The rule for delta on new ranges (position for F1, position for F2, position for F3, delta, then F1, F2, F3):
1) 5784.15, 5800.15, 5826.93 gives 0.039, 12.26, 15.1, 13.79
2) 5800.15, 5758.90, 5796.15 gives -0.102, 15.1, 11.95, 14.6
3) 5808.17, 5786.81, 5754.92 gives -0.018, 12.75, 12.23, 12.27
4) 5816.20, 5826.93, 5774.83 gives -0.003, 13.89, 13.79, 12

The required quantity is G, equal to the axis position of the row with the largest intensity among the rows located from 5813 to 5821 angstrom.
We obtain 5820.22 angstrom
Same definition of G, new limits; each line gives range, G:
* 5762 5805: 5798.82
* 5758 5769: 5768.19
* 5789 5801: 5798.82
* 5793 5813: 5798.82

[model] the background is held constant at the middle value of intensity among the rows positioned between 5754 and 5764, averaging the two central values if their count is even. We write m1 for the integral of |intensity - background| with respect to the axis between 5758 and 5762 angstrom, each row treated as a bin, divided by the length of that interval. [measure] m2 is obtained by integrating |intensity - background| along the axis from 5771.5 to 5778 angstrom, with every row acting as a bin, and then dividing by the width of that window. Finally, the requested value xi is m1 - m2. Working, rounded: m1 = 0.1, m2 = 0.4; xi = -0.3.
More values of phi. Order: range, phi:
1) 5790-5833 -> 5798.82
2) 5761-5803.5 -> 5798.82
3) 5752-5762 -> 5752.27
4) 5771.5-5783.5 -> 5778.83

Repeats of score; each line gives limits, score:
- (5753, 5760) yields 2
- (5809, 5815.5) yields 4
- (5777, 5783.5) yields 4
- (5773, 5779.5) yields 8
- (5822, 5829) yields 10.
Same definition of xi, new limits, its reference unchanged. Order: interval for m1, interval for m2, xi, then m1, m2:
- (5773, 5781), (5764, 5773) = -0.2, 0.8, 1.0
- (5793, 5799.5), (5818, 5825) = -0.5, 2.5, 3.0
